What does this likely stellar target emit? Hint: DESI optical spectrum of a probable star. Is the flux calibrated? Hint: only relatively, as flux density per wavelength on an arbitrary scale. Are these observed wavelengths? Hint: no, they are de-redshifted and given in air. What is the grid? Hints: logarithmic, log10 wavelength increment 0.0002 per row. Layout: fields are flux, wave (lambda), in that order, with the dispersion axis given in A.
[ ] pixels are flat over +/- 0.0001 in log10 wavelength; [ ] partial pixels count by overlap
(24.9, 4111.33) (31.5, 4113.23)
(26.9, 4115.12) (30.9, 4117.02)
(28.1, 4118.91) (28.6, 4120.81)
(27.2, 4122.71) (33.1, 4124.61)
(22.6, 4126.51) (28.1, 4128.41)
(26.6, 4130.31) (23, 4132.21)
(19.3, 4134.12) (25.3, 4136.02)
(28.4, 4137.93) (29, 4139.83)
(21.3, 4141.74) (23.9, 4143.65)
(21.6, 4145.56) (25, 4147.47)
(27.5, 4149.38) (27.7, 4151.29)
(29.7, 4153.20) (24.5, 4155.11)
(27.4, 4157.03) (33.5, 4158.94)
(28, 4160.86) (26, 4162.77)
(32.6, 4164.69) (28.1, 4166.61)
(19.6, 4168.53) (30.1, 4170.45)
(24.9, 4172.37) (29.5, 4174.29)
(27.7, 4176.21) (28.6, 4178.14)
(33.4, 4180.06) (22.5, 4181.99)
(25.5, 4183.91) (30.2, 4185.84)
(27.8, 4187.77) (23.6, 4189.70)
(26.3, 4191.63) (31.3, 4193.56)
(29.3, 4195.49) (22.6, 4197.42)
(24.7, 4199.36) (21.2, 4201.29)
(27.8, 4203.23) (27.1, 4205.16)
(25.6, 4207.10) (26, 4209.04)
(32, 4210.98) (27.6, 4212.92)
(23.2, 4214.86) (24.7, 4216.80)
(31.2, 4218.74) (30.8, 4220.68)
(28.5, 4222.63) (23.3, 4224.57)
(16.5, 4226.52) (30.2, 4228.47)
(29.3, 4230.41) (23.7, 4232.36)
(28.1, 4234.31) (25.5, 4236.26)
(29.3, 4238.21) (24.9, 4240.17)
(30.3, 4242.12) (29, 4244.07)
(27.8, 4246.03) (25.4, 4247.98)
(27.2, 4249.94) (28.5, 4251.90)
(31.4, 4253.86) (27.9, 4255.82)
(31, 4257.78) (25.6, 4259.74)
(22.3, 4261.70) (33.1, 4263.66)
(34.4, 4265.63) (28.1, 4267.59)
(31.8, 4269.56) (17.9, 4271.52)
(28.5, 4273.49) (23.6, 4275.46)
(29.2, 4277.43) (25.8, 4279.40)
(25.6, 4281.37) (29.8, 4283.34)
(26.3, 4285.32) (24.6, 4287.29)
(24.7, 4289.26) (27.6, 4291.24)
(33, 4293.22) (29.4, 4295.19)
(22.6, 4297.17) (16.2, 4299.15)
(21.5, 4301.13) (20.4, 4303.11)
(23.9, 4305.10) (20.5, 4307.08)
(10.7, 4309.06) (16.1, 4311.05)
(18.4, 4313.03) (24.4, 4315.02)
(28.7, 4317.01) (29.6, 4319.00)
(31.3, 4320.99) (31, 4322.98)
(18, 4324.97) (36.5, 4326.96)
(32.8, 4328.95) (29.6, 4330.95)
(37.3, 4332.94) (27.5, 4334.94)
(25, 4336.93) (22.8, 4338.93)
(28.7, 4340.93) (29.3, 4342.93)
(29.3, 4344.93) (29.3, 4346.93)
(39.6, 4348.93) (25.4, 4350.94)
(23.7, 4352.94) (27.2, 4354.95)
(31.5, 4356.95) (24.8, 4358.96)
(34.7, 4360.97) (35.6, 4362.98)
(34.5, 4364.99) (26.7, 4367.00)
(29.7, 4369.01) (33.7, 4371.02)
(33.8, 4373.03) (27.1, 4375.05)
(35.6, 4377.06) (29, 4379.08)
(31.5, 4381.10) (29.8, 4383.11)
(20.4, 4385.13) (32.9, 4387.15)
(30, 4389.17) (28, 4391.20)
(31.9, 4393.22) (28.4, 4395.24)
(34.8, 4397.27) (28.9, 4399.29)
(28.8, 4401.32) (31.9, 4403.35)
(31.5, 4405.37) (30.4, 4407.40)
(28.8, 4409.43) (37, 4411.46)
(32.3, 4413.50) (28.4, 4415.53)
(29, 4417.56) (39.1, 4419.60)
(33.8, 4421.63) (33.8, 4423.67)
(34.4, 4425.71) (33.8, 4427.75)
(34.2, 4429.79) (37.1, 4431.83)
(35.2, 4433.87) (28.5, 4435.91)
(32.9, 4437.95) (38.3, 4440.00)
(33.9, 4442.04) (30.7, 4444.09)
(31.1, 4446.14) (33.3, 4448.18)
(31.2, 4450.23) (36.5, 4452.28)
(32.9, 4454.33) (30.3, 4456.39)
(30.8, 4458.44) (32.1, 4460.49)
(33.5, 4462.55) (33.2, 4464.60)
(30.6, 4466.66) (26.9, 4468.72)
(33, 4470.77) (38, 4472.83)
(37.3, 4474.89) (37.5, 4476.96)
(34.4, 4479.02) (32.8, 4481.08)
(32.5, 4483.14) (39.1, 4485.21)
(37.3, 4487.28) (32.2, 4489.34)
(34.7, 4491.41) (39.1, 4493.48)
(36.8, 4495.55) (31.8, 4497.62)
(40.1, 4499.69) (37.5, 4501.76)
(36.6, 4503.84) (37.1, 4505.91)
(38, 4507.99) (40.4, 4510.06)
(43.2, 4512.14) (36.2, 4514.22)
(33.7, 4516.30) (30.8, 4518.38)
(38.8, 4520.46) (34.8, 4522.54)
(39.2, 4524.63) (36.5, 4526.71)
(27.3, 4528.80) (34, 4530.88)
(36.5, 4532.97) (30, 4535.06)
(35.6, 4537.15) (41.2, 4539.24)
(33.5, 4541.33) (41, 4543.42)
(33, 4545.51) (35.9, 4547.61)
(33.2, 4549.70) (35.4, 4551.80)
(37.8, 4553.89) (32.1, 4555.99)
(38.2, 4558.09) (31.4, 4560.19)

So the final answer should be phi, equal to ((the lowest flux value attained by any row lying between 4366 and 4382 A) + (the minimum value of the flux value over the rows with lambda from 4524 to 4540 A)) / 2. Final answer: 27.0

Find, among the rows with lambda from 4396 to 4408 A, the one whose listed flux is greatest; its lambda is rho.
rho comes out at 4397.27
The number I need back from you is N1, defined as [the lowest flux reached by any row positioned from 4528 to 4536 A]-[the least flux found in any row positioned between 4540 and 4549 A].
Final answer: -6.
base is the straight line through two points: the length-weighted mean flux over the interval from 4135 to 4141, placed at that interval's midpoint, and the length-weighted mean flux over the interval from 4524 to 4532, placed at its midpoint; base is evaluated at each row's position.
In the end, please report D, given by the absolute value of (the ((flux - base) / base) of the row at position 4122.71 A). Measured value 0.01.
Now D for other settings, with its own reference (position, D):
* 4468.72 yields 0.18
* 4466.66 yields 0.07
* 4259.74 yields 0.13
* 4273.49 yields 0.04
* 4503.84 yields 0.09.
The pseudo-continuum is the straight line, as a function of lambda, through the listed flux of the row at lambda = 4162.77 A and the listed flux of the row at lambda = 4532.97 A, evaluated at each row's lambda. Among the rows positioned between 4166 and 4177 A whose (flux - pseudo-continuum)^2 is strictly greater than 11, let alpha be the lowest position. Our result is 4168.53 A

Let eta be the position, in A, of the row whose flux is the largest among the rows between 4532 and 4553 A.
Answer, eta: 4539.24 A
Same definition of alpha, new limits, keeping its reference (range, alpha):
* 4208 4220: 4210.98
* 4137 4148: 4139.83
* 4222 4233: 4224.57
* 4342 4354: 4348.93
